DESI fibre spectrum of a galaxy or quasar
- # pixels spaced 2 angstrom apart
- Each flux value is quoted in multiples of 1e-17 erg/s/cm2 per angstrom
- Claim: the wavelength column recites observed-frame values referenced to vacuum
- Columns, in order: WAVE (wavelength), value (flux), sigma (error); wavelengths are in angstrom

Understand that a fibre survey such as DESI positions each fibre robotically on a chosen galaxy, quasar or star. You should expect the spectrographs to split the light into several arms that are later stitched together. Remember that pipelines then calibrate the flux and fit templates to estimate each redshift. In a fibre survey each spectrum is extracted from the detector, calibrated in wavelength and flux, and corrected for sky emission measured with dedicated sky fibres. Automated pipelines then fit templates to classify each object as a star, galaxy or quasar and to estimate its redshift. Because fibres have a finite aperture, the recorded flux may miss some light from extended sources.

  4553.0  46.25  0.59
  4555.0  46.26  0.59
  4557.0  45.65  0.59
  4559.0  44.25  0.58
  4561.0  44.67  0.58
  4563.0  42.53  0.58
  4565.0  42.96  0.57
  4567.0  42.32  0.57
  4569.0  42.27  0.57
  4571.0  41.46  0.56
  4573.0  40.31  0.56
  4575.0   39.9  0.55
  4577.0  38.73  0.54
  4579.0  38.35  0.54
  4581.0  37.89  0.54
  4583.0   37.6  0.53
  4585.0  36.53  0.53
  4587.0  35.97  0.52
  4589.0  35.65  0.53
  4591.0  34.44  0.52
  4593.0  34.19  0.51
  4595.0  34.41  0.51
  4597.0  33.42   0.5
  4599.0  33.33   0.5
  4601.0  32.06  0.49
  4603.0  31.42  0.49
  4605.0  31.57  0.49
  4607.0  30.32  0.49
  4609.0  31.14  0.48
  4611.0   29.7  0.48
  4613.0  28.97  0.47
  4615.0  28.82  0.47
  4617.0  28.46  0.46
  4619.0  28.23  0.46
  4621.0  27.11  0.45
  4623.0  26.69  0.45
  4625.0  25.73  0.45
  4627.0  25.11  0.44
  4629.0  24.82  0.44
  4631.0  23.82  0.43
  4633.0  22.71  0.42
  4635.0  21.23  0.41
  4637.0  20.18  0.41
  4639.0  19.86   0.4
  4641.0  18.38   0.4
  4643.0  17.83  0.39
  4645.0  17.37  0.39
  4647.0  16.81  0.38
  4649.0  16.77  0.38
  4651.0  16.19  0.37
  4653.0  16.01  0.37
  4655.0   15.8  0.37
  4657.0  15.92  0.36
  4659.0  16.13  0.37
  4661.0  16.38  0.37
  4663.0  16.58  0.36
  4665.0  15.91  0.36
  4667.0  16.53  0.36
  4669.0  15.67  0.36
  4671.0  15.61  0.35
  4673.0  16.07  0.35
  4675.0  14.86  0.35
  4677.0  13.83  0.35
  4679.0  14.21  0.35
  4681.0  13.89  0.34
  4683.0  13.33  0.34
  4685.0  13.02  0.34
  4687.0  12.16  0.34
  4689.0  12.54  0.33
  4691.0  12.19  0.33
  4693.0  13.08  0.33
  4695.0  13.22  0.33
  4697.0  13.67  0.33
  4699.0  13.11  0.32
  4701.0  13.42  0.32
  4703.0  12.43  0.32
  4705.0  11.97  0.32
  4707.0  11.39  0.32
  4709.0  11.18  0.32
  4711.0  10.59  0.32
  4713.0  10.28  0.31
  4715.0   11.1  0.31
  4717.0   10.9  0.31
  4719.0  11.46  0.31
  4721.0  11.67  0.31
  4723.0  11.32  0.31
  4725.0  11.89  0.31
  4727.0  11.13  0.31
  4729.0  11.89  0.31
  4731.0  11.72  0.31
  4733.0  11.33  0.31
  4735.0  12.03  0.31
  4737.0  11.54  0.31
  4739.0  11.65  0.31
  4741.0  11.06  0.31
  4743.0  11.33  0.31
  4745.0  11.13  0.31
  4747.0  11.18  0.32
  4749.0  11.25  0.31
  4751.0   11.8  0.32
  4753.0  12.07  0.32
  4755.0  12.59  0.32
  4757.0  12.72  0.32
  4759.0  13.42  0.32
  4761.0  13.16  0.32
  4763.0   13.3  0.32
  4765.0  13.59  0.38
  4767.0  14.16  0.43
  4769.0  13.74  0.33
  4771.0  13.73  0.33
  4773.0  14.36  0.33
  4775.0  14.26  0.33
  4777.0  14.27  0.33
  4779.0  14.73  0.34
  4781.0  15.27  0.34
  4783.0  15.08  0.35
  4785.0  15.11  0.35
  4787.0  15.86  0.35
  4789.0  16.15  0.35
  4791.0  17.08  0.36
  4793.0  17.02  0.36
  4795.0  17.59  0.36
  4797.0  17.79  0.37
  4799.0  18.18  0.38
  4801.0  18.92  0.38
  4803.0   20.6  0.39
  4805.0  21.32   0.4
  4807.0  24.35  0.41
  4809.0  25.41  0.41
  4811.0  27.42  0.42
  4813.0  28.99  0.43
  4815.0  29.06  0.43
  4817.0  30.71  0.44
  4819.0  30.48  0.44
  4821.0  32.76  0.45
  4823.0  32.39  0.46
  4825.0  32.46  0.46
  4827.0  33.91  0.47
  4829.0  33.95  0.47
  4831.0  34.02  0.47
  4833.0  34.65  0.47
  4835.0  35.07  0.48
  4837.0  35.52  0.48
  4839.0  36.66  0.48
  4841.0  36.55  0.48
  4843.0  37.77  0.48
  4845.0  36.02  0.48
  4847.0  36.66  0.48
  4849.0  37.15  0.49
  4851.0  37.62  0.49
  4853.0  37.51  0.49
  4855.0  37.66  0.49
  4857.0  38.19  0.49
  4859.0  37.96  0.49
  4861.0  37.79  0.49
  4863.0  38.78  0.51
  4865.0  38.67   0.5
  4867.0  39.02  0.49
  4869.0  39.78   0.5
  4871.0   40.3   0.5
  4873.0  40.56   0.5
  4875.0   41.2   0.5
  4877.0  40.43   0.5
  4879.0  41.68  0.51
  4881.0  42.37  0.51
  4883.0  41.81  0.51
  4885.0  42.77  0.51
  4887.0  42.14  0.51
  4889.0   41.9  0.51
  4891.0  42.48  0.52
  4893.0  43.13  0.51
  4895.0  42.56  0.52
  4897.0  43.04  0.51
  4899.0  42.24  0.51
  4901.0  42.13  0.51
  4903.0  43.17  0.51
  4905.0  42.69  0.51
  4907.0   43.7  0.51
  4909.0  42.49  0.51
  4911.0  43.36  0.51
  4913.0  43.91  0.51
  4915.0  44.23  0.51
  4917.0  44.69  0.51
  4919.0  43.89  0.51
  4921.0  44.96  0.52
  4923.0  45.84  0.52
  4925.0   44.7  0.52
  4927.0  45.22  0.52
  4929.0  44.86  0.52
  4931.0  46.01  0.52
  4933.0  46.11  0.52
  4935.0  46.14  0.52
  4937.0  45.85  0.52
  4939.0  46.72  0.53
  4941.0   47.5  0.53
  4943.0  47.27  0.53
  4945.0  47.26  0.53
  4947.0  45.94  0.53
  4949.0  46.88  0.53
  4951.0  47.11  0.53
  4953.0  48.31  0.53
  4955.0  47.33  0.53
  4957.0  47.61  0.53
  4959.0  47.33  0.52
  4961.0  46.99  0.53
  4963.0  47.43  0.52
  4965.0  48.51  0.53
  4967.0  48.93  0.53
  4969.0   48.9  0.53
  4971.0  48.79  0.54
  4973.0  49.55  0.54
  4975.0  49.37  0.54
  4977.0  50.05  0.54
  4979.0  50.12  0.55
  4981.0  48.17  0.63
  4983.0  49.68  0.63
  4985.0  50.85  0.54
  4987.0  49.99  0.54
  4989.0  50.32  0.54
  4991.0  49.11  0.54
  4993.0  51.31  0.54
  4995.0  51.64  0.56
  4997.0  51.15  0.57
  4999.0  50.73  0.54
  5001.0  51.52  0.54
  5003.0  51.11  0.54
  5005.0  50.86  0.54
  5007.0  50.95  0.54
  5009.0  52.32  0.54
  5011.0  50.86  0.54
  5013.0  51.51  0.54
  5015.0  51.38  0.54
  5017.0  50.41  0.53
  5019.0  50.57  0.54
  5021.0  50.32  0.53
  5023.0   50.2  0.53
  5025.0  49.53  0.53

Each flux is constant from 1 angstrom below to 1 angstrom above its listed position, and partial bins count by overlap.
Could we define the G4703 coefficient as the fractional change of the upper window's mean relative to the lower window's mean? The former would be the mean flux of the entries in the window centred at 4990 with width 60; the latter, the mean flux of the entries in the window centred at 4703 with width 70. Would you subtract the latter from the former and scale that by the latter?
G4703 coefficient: 3.0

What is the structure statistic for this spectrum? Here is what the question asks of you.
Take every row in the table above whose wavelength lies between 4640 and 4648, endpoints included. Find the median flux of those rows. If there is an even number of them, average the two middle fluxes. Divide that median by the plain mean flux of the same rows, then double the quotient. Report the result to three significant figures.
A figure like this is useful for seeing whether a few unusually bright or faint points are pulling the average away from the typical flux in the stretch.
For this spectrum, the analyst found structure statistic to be 2.00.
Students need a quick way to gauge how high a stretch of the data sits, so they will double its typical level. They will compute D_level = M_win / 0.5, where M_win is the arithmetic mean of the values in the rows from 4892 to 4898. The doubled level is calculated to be 86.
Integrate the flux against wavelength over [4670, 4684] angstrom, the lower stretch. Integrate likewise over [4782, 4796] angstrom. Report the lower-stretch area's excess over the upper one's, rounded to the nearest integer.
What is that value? -24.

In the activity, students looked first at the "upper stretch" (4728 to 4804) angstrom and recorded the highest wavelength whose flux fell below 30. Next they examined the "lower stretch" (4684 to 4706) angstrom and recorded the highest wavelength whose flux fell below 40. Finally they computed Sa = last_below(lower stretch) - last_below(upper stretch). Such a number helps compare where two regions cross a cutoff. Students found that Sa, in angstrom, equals -98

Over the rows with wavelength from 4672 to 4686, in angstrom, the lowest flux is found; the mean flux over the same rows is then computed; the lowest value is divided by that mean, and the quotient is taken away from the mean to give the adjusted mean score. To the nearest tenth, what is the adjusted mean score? 13.3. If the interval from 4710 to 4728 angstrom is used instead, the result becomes 10.2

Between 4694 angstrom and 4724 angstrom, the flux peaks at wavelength 4697.0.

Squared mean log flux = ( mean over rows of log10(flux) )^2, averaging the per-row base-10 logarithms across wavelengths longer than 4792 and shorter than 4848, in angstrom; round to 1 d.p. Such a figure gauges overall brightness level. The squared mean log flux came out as 2.1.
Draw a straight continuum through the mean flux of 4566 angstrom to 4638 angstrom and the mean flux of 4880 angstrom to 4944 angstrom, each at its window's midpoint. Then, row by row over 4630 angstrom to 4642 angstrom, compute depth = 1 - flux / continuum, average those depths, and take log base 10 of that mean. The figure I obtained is -0.43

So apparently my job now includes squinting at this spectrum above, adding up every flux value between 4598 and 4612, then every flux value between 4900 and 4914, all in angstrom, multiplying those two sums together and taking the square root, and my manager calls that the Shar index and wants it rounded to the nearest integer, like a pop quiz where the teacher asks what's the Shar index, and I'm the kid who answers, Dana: 257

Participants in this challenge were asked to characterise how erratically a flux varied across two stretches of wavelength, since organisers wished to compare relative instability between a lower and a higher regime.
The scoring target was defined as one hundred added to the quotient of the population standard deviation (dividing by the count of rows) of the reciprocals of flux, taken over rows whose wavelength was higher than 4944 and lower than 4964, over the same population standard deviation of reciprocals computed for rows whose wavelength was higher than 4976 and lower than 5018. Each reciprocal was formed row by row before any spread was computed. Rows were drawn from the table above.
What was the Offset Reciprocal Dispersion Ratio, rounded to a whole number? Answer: 101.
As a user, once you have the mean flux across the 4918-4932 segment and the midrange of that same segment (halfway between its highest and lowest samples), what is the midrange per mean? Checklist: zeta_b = 1.00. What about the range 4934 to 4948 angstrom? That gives 1.00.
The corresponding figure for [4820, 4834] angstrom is 1.00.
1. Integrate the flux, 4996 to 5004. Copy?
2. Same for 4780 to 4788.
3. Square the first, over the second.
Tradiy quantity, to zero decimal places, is 1364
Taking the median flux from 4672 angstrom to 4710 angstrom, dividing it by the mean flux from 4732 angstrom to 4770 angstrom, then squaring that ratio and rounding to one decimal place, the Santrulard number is 1.1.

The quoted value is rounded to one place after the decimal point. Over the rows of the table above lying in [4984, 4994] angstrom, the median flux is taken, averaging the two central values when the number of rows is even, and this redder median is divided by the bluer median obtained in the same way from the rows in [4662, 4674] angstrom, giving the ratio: 3.1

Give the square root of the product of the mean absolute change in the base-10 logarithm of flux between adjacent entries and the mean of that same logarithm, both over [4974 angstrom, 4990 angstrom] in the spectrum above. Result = 0.118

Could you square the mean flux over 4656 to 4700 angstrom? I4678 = 209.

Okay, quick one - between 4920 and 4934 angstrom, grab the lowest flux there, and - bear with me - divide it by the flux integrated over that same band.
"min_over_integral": 0.070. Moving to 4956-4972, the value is 0.061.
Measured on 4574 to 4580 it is 0.164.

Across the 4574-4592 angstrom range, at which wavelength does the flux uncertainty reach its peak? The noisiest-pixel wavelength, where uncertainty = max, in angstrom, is 4575.0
